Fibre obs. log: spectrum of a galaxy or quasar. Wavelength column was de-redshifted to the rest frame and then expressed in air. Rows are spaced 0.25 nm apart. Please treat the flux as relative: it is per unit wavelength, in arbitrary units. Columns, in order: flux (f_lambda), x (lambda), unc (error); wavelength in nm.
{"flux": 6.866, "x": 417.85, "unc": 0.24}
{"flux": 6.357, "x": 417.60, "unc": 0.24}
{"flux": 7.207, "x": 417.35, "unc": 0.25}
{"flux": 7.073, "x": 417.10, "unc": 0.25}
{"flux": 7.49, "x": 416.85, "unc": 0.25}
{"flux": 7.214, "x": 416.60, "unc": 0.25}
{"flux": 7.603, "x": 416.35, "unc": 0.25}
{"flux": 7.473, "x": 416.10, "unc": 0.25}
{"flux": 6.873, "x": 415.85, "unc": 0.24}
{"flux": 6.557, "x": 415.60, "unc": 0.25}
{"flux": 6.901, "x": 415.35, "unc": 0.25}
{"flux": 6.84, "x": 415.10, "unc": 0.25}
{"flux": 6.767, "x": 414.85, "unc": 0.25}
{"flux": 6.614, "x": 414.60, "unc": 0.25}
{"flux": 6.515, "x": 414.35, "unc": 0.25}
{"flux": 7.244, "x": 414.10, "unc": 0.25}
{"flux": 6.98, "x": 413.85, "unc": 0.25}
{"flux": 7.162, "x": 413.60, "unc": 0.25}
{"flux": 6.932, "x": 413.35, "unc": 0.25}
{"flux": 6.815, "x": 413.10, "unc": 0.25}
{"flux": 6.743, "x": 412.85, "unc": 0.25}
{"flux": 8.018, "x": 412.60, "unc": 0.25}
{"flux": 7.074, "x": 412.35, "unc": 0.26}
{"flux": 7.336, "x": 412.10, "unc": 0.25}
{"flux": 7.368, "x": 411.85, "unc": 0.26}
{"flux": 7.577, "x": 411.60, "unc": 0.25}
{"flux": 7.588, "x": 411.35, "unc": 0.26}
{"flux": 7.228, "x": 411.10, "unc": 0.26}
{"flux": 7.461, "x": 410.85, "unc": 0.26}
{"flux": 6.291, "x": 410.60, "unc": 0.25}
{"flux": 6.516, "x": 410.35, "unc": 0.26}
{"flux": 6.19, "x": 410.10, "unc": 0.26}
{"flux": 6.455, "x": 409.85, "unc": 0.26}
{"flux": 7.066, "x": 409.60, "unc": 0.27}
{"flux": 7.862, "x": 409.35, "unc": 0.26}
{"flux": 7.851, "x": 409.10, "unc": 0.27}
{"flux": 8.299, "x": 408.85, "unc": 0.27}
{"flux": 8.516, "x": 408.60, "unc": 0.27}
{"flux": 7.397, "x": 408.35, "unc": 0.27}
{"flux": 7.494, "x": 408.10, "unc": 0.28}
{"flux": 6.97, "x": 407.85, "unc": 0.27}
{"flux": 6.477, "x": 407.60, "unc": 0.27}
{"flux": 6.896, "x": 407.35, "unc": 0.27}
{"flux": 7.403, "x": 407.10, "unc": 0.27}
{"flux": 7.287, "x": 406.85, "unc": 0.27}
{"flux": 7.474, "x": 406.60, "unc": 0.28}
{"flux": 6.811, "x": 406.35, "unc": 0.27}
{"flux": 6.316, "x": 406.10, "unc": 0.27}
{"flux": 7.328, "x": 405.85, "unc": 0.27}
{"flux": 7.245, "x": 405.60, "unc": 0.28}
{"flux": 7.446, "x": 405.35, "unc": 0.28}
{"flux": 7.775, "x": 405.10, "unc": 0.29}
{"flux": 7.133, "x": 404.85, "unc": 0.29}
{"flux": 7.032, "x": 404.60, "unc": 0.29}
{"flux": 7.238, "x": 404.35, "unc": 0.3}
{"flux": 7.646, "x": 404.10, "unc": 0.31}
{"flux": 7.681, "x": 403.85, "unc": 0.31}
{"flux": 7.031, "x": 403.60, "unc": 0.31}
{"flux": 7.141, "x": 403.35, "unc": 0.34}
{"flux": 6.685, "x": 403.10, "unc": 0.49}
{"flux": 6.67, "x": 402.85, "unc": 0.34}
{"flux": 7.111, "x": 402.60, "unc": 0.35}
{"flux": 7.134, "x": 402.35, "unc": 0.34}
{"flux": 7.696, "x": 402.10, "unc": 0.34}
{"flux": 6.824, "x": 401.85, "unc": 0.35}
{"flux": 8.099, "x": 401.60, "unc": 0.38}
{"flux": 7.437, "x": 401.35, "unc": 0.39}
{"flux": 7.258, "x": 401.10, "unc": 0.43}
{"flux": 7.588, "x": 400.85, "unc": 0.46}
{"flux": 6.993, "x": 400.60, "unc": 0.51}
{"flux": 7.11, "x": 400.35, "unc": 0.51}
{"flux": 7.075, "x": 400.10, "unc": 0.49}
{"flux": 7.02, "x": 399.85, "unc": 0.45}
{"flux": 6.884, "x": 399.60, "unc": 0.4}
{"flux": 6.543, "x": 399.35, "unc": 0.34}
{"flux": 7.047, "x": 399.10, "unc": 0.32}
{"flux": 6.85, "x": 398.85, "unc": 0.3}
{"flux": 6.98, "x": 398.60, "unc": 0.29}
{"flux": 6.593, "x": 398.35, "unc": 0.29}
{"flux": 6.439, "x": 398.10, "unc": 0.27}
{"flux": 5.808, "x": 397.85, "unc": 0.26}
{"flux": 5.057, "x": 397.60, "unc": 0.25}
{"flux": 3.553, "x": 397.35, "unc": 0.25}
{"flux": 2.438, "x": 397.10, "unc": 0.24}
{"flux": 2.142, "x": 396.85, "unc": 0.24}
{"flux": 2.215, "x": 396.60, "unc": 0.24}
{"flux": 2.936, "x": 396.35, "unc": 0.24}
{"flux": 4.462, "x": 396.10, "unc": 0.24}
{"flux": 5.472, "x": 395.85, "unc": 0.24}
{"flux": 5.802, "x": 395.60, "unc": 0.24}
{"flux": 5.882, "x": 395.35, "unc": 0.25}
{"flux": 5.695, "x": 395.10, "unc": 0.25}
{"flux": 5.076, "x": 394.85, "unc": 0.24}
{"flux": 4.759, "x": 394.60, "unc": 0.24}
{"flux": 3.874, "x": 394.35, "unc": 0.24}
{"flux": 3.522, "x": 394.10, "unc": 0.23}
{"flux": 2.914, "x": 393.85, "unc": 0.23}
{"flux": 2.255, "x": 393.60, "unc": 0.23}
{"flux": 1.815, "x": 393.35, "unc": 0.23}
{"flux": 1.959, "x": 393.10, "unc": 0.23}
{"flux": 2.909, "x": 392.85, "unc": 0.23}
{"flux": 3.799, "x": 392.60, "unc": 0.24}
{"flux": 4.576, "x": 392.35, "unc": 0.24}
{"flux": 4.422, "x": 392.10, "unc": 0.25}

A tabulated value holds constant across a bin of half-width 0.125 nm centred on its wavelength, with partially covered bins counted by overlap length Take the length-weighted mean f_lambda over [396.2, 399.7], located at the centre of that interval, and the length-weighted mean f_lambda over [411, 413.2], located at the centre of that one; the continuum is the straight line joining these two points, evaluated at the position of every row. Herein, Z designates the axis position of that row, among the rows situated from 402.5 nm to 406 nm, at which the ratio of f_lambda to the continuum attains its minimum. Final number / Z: 403.10 nm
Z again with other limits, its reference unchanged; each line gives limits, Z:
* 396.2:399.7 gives 396.85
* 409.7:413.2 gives 410.10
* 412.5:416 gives 415.60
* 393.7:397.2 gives 396.85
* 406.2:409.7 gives 407.60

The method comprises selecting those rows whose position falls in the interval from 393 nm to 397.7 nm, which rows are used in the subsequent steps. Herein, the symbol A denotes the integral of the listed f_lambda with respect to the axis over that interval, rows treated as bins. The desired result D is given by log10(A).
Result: 1.250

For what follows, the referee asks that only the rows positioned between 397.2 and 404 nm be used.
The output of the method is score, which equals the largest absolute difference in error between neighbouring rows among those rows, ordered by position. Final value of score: 0.150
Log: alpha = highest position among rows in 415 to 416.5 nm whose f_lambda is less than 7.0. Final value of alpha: 415.85 nm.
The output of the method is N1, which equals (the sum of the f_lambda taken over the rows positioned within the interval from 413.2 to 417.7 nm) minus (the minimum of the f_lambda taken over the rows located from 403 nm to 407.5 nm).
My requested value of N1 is 119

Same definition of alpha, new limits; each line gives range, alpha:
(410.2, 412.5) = 410.60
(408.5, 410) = 409.85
